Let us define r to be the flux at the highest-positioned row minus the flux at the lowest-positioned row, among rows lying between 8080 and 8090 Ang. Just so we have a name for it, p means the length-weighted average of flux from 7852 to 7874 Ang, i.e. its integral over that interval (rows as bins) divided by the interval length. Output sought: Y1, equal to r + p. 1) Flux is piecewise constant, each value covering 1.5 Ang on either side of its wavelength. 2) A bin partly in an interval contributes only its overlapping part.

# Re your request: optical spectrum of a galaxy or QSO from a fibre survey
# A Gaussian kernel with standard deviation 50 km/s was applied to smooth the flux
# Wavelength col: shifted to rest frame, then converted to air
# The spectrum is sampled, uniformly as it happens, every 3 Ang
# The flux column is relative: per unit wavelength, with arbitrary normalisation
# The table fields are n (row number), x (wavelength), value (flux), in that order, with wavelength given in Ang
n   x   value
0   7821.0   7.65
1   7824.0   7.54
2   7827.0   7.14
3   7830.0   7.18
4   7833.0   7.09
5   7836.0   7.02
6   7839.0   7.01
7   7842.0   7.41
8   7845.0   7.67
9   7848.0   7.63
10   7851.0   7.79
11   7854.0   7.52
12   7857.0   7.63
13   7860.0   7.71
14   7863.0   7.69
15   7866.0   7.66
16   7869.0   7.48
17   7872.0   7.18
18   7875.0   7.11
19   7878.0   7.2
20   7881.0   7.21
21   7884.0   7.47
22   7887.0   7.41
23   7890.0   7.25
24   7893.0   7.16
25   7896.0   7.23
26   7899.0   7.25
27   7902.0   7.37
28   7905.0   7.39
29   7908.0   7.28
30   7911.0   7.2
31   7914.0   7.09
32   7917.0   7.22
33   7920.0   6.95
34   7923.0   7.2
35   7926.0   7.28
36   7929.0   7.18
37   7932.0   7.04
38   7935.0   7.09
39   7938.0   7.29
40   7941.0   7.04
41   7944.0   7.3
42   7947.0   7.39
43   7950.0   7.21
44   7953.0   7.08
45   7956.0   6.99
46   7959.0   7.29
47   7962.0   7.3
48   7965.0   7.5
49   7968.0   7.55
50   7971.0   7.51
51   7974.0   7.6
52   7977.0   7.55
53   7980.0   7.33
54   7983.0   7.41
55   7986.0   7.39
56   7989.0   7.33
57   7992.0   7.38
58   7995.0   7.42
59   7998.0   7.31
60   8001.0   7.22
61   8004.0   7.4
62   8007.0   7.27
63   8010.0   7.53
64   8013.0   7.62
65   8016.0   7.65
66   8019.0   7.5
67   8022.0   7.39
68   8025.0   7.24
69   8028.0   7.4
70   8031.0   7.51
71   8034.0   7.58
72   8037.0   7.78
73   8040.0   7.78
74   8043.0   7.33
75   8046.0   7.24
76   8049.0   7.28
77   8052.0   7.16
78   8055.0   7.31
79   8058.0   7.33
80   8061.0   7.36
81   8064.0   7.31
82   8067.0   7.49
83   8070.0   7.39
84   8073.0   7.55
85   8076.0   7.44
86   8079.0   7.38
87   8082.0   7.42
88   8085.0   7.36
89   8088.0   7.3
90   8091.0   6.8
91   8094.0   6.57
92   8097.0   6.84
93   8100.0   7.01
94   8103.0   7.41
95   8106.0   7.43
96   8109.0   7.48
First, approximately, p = 7.55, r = -0.12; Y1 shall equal 7.43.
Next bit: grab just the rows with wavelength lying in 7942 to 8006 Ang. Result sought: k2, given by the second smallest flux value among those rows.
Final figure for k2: 7.08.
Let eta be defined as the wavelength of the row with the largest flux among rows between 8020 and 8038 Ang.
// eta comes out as 8037.0 Ang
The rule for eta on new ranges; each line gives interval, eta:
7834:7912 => 7851.0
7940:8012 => 7974.0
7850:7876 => 7851.0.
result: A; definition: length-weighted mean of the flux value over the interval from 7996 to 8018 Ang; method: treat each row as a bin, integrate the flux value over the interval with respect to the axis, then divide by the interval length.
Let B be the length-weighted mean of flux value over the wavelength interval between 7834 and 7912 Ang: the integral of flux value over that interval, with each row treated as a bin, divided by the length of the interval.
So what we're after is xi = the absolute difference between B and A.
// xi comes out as 0.05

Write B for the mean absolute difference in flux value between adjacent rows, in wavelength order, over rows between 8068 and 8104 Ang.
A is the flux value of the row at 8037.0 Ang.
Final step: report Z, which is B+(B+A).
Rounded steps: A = 7.78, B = 0.187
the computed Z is 8.15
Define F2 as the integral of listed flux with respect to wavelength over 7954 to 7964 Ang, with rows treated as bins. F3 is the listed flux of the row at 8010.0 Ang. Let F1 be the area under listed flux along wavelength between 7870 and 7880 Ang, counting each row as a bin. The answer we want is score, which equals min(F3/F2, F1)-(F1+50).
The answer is -122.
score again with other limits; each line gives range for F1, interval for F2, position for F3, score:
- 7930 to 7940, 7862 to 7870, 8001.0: -121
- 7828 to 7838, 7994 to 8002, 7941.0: -121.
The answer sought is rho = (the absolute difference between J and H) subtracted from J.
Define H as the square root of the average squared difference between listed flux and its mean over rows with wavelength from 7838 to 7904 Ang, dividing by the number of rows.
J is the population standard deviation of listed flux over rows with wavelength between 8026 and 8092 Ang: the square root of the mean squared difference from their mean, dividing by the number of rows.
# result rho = 0.172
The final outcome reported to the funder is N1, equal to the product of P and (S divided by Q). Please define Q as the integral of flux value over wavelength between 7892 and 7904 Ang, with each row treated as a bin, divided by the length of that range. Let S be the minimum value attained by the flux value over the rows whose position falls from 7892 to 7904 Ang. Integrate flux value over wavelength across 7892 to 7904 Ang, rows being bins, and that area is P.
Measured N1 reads 85.9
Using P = 87.1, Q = 7.26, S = 7.16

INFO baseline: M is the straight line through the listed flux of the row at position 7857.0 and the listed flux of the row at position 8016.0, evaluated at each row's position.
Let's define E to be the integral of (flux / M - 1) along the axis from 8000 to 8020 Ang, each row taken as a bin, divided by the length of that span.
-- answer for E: -0.02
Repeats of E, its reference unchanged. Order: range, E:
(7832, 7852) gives -0.03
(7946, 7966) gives -0.05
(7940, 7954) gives -0.06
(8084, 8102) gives -0.09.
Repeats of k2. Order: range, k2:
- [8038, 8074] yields 7.24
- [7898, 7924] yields 7.09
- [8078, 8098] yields 6.8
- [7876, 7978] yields 6.99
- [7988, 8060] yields 7.22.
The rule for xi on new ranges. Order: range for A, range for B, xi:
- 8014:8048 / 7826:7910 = 0.13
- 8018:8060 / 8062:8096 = 0.15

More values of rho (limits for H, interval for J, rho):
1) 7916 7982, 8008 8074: 0.147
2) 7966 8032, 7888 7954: 0.110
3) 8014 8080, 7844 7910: 0.161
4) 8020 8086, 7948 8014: 0.153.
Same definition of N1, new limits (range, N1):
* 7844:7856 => 90.2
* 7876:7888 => 86.4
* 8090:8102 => 78.8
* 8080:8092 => 81.6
